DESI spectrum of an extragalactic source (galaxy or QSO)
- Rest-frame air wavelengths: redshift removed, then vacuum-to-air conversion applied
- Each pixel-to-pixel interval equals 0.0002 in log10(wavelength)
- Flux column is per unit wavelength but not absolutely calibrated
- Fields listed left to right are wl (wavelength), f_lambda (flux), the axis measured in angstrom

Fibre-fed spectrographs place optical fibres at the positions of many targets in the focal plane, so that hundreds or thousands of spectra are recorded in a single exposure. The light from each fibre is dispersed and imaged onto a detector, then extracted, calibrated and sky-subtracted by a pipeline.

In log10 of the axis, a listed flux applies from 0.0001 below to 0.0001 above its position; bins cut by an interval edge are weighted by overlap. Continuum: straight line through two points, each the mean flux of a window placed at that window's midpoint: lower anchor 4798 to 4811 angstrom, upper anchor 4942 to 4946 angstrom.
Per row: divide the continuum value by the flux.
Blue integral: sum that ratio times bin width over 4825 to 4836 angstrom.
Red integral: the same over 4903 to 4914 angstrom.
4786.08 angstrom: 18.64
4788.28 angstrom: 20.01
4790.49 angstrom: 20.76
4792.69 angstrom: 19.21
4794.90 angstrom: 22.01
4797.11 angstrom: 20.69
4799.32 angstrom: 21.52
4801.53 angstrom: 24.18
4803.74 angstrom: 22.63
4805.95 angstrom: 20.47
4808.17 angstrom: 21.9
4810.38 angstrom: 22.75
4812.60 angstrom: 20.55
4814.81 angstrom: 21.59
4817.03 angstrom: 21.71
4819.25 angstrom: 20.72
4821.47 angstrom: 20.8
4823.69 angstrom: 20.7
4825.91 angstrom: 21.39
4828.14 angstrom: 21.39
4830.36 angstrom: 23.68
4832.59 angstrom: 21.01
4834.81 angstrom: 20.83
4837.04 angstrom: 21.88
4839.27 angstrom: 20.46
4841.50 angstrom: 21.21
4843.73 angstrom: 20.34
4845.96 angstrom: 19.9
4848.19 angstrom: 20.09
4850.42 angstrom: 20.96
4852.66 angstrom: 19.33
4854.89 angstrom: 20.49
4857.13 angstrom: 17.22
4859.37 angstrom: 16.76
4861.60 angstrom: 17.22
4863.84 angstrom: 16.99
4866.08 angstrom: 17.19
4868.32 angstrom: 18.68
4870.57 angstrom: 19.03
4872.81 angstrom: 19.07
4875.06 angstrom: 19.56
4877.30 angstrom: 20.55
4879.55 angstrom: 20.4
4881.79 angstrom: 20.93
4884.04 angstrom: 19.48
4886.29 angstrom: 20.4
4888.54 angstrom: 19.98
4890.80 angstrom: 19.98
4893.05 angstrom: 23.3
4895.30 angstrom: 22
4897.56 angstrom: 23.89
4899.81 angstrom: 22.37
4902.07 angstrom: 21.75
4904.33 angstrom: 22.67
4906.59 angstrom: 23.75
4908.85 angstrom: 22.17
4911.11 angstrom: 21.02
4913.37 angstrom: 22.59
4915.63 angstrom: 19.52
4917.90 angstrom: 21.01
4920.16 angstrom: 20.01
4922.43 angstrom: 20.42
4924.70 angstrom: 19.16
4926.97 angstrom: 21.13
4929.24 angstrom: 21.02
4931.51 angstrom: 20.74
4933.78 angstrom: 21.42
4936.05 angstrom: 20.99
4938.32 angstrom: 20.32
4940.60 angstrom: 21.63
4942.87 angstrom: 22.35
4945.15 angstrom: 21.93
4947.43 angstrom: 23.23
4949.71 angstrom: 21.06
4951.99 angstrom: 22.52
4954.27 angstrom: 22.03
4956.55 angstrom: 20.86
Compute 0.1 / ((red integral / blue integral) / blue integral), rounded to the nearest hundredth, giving 1.17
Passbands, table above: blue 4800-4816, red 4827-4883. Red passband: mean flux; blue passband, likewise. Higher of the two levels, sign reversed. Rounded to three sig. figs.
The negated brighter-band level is -22.0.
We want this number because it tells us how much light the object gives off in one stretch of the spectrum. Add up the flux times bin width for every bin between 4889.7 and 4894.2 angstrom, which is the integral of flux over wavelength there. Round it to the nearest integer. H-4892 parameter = 98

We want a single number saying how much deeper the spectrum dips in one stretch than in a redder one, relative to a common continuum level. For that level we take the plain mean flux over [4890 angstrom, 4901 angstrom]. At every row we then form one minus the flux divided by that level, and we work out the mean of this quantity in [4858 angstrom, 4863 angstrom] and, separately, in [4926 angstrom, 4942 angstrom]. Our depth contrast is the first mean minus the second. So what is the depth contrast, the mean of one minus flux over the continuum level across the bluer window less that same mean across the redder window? 0.181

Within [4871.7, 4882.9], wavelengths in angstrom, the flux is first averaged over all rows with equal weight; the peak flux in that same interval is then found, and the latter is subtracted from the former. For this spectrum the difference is -0.8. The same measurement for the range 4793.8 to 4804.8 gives -2.0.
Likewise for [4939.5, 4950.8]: -1.2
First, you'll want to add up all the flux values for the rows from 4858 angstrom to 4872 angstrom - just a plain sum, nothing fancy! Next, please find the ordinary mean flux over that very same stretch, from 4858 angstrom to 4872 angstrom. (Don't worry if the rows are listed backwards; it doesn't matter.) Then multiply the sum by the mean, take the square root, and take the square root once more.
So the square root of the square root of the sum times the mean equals 6.6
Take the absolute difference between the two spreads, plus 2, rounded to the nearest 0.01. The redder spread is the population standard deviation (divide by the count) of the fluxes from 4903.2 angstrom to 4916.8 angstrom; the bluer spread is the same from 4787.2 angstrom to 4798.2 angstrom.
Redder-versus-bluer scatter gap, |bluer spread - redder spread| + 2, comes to 2.43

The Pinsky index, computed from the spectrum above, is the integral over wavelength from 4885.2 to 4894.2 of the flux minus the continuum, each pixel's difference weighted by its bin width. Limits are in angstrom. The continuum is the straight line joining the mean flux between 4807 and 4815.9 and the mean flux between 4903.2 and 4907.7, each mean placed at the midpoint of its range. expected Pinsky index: -18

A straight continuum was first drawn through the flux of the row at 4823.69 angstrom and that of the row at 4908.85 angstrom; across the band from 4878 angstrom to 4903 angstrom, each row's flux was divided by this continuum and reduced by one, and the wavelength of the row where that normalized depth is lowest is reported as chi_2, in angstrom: 4884.04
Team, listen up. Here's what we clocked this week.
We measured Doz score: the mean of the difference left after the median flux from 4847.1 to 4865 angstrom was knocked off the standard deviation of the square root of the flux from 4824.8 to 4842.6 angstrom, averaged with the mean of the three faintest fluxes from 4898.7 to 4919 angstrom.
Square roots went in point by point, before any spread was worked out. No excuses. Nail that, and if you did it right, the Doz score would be 1.2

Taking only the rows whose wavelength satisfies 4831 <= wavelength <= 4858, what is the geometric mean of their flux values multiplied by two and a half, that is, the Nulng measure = 51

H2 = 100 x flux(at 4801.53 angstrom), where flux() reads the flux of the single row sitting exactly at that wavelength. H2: 2418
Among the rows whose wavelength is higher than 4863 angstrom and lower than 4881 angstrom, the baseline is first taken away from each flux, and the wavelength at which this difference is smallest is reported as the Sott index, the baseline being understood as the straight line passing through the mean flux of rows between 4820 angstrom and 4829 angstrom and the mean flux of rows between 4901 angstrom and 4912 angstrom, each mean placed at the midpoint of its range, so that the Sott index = 4863.84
